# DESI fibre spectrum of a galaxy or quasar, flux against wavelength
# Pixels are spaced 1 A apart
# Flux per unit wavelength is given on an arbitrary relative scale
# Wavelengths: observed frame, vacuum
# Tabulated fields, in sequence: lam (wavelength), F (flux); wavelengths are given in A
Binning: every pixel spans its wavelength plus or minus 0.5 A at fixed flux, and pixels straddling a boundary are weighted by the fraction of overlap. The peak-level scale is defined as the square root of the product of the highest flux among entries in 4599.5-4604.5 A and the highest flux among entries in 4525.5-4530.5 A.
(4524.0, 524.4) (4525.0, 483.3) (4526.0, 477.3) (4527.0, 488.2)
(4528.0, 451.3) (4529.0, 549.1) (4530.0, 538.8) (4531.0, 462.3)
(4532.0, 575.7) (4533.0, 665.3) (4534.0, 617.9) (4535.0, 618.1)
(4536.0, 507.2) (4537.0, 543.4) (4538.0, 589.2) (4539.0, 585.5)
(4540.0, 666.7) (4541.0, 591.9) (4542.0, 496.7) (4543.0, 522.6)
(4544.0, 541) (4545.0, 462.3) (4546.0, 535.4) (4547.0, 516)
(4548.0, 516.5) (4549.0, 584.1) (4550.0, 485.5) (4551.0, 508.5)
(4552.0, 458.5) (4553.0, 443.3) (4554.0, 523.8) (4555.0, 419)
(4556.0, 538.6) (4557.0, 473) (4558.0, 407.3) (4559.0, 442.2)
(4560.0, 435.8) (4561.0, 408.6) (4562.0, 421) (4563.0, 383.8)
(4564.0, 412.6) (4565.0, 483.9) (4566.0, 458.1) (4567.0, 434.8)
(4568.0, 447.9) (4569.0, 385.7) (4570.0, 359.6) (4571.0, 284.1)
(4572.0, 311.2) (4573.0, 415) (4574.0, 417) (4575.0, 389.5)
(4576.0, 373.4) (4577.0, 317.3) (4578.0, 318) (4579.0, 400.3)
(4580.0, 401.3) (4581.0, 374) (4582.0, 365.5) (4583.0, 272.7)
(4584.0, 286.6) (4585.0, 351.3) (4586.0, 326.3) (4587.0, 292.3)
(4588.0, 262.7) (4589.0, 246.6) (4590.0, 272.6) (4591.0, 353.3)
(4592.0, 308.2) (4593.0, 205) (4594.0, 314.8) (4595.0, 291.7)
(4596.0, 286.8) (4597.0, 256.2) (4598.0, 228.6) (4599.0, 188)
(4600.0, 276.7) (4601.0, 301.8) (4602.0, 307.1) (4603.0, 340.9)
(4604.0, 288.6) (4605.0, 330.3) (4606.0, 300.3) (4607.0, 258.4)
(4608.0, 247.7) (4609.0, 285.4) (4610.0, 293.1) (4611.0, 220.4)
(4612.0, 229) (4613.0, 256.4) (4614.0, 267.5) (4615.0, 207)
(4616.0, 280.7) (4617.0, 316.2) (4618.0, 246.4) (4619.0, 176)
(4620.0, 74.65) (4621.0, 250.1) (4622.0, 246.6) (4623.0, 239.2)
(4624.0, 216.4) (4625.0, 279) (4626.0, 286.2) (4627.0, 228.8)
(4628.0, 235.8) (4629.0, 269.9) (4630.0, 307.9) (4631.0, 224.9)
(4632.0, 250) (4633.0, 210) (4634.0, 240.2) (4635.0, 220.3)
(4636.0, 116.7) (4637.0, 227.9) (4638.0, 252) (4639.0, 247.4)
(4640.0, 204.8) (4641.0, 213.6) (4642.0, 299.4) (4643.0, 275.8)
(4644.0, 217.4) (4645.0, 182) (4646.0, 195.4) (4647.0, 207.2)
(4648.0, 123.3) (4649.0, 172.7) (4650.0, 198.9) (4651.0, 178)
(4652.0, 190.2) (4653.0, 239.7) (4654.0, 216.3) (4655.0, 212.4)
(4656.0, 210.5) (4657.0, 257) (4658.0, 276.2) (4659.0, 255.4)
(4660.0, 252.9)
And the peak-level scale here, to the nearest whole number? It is 433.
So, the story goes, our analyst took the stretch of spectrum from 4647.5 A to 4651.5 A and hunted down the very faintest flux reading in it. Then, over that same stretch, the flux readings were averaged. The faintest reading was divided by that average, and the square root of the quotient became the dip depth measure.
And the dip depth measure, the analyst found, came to 0.86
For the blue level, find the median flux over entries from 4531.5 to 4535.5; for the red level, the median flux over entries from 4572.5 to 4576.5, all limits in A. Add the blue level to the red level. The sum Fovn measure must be 1020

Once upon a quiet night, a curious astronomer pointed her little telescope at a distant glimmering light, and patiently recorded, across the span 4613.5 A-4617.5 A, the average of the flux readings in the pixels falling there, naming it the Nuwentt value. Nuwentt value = 268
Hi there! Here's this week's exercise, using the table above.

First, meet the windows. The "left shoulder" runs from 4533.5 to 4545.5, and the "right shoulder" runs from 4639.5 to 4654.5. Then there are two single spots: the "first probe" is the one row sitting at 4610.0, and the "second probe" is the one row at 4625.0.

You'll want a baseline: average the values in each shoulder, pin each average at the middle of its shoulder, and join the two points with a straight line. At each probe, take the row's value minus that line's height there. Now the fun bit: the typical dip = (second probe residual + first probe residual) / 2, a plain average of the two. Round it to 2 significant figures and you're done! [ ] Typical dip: -19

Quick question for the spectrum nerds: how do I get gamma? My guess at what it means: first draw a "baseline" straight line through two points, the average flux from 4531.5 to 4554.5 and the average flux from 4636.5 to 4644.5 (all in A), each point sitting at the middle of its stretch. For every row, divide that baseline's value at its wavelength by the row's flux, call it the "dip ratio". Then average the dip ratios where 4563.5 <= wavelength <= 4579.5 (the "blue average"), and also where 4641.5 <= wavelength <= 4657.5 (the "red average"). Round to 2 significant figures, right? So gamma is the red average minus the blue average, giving -0.14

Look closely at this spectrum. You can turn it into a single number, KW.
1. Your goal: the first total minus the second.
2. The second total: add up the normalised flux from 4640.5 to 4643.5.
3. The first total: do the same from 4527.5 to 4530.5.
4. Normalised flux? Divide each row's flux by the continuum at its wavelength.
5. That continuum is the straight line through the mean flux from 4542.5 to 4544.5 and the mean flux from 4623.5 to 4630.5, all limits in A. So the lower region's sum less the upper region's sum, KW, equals -1.07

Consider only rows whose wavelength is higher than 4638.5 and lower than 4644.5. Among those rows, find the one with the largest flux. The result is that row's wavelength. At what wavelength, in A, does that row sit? 4642.0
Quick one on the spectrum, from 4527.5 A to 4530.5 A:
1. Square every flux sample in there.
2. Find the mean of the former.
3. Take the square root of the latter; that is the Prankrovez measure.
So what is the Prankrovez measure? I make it 515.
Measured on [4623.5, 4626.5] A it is 262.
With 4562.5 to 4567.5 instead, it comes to 436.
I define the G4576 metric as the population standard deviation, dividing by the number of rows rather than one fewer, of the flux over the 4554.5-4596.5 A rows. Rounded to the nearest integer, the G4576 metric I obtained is 72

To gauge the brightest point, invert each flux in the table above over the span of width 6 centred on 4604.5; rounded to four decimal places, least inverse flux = 0.0029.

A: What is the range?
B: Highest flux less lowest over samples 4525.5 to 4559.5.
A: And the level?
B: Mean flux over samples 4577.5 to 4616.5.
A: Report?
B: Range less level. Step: -30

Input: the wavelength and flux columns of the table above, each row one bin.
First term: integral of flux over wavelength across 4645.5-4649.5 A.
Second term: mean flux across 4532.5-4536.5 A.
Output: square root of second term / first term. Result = 0.93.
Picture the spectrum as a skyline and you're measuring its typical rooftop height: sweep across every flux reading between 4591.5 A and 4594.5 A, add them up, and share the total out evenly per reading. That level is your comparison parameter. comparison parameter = 276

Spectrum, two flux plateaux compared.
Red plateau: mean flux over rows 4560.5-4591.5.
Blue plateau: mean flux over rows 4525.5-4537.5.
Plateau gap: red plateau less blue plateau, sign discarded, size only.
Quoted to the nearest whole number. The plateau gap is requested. 179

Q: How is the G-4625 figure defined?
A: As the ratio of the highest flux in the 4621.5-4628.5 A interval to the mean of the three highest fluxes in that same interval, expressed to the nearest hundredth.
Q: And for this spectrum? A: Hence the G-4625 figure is 1.06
